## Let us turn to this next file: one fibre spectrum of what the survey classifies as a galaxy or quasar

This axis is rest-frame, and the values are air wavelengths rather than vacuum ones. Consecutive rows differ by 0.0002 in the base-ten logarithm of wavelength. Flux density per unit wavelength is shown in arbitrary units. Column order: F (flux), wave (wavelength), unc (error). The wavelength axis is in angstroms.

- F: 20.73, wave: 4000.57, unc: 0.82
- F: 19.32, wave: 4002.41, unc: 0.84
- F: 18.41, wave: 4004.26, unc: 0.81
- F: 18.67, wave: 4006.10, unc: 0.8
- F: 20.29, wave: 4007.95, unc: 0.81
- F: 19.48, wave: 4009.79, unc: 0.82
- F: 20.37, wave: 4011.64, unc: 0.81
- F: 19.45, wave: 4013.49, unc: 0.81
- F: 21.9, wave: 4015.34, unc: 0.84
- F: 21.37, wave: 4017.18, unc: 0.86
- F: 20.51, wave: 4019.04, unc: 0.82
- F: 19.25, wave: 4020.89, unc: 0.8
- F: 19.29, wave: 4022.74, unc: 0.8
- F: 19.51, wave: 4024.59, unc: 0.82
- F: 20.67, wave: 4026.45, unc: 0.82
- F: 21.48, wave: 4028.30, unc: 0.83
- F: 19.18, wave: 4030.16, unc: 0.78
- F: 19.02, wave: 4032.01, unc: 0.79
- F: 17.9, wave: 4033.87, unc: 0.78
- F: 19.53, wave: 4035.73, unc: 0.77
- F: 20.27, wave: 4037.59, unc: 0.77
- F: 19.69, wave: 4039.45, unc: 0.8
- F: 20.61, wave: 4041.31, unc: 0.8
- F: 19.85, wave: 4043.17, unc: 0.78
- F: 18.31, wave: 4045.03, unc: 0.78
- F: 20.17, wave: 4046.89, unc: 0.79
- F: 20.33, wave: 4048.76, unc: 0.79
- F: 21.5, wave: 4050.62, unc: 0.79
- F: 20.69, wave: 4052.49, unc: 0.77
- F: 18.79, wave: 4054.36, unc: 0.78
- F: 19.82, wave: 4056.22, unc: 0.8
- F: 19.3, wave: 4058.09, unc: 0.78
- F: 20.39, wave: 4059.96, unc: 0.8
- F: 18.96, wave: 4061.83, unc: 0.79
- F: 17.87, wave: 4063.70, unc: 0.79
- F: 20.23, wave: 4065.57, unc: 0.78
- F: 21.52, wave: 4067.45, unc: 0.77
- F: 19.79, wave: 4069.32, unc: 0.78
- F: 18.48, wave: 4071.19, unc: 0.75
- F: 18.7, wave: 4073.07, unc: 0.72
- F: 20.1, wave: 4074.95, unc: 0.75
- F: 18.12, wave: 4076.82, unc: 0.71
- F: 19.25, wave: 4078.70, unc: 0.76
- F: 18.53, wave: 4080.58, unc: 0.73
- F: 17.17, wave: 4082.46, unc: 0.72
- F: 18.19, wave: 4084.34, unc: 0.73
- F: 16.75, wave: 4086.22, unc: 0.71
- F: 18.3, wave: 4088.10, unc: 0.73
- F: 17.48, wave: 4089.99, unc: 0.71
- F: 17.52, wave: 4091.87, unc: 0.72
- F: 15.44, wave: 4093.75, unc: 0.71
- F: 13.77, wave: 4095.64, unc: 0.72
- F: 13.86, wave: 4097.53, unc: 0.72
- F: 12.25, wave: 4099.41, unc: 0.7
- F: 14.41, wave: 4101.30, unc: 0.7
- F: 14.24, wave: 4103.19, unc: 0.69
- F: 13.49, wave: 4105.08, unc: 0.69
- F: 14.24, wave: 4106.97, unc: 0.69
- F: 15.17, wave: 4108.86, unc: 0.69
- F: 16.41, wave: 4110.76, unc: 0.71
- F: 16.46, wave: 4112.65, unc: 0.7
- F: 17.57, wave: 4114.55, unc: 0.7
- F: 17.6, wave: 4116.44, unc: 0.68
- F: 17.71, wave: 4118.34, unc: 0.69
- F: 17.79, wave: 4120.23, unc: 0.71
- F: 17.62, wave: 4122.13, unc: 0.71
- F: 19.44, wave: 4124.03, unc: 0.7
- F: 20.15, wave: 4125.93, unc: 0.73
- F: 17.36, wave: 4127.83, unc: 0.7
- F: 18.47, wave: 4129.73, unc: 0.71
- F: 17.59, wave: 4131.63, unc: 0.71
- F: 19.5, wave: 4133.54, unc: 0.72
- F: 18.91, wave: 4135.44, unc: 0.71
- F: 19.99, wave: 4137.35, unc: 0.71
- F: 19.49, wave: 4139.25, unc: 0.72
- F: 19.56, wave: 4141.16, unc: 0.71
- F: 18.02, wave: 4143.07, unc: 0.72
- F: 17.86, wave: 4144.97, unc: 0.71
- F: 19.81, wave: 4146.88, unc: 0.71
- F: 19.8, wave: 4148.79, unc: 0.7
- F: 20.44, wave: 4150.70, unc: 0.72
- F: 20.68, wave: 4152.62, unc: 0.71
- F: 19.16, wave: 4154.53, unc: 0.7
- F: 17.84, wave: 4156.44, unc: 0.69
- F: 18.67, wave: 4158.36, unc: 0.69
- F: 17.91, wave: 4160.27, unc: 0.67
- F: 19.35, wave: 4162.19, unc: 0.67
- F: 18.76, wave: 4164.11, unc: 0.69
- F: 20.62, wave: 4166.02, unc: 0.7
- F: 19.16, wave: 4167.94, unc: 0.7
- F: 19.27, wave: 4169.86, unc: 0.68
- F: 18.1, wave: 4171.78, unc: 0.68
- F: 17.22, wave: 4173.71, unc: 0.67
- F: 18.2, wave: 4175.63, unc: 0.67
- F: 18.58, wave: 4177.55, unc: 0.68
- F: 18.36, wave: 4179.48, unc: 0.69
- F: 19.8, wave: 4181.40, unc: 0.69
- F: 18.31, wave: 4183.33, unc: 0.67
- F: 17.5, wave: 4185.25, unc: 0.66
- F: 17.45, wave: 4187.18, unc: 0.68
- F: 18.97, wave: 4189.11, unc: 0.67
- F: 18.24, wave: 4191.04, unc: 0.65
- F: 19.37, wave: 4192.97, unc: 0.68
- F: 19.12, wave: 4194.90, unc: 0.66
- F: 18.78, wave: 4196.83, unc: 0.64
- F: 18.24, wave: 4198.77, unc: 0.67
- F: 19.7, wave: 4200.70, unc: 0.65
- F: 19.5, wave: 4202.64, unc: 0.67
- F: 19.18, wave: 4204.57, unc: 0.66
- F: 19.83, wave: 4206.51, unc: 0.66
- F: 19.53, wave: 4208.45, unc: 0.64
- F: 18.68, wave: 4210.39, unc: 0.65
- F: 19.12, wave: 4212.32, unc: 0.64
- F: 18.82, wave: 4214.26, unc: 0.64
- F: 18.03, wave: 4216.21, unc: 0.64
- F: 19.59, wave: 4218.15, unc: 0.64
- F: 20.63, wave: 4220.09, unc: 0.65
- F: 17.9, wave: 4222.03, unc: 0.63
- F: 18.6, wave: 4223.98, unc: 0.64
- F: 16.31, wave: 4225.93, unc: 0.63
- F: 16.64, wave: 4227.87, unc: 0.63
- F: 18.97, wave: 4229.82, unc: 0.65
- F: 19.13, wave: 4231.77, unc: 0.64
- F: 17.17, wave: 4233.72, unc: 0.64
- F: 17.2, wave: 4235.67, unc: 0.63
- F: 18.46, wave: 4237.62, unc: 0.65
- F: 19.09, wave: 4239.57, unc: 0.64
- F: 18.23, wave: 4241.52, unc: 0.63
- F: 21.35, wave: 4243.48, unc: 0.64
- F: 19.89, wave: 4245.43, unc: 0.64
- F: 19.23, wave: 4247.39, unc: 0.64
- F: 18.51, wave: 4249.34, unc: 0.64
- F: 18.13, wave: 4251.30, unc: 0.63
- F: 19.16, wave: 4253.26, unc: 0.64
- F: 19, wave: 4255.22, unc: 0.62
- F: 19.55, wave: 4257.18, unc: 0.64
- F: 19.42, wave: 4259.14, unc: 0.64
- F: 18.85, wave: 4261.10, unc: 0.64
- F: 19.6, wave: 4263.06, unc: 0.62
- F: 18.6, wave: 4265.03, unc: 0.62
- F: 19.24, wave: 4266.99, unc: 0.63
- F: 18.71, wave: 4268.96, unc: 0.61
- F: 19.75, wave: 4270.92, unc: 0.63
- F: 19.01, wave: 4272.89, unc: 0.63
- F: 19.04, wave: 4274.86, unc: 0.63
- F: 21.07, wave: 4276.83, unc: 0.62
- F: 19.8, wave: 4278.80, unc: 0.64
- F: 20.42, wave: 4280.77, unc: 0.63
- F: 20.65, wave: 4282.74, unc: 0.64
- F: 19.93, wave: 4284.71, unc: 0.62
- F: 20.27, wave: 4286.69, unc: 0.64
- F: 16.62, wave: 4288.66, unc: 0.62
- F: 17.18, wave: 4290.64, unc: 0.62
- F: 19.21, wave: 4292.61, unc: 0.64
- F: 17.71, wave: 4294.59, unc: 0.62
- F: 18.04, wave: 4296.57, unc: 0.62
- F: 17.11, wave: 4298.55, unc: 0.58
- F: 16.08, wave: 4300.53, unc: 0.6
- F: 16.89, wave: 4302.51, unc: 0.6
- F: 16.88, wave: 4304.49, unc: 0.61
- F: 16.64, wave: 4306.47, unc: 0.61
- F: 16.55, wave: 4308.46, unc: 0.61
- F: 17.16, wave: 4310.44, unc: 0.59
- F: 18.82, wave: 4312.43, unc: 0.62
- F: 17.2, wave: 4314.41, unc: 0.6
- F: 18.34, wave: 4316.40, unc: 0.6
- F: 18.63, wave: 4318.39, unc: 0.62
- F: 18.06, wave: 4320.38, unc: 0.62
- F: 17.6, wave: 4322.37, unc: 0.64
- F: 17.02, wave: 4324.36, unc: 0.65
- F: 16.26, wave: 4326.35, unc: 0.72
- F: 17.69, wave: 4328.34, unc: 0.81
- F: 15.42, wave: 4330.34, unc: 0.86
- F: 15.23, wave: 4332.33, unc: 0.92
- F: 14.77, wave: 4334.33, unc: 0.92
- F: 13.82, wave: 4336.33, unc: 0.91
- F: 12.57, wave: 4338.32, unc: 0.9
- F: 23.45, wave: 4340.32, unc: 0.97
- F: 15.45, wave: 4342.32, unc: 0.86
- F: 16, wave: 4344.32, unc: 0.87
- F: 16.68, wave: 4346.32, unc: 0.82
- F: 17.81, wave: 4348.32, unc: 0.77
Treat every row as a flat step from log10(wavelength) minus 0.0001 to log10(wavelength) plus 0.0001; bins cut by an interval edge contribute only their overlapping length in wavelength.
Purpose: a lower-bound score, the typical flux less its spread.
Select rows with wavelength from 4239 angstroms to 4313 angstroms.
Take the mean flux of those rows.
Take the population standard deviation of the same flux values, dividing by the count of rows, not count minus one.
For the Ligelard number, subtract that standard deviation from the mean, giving 17.4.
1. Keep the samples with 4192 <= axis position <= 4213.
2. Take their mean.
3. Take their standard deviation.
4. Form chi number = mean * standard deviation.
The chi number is 9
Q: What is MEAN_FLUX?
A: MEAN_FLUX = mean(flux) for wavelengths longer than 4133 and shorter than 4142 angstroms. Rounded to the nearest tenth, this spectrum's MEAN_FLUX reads 19.5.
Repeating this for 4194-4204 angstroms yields 19.1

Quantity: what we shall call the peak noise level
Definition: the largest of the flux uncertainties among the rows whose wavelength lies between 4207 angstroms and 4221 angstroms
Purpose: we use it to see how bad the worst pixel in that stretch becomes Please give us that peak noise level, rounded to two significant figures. 0.65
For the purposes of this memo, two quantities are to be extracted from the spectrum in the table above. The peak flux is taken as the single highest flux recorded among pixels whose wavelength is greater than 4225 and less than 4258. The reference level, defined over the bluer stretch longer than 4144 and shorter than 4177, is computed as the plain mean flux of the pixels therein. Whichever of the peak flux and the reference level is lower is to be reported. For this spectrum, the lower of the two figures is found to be 19.0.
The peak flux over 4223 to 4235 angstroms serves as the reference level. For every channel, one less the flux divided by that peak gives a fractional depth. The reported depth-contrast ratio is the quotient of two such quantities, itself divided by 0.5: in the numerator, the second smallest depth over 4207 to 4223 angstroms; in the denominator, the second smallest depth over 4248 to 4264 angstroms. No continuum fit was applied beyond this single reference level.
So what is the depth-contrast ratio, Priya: 2.2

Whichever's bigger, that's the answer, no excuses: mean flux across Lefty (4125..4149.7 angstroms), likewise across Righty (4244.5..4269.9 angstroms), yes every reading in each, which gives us 19.1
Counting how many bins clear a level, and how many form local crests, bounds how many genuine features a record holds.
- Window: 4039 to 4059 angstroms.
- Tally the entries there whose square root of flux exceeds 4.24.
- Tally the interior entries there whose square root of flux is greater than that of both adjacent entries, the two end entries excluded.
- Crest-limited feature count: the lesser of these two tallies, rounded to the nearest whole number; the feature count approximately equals 3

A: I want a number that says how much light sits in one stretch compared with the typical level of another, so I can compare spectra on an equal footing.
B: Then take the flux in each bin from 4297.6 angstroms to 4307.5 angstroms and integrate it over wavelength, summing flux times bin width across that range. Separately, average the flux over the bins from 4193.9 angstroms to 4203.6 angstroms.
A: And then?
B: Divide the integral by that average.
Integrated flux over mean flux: 8.7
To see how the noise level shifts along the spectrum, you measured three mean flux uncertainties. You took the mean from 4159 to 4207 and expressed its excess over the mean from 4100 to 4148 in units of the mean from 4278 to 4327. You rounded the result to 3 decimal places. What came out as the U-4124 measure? -0.052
